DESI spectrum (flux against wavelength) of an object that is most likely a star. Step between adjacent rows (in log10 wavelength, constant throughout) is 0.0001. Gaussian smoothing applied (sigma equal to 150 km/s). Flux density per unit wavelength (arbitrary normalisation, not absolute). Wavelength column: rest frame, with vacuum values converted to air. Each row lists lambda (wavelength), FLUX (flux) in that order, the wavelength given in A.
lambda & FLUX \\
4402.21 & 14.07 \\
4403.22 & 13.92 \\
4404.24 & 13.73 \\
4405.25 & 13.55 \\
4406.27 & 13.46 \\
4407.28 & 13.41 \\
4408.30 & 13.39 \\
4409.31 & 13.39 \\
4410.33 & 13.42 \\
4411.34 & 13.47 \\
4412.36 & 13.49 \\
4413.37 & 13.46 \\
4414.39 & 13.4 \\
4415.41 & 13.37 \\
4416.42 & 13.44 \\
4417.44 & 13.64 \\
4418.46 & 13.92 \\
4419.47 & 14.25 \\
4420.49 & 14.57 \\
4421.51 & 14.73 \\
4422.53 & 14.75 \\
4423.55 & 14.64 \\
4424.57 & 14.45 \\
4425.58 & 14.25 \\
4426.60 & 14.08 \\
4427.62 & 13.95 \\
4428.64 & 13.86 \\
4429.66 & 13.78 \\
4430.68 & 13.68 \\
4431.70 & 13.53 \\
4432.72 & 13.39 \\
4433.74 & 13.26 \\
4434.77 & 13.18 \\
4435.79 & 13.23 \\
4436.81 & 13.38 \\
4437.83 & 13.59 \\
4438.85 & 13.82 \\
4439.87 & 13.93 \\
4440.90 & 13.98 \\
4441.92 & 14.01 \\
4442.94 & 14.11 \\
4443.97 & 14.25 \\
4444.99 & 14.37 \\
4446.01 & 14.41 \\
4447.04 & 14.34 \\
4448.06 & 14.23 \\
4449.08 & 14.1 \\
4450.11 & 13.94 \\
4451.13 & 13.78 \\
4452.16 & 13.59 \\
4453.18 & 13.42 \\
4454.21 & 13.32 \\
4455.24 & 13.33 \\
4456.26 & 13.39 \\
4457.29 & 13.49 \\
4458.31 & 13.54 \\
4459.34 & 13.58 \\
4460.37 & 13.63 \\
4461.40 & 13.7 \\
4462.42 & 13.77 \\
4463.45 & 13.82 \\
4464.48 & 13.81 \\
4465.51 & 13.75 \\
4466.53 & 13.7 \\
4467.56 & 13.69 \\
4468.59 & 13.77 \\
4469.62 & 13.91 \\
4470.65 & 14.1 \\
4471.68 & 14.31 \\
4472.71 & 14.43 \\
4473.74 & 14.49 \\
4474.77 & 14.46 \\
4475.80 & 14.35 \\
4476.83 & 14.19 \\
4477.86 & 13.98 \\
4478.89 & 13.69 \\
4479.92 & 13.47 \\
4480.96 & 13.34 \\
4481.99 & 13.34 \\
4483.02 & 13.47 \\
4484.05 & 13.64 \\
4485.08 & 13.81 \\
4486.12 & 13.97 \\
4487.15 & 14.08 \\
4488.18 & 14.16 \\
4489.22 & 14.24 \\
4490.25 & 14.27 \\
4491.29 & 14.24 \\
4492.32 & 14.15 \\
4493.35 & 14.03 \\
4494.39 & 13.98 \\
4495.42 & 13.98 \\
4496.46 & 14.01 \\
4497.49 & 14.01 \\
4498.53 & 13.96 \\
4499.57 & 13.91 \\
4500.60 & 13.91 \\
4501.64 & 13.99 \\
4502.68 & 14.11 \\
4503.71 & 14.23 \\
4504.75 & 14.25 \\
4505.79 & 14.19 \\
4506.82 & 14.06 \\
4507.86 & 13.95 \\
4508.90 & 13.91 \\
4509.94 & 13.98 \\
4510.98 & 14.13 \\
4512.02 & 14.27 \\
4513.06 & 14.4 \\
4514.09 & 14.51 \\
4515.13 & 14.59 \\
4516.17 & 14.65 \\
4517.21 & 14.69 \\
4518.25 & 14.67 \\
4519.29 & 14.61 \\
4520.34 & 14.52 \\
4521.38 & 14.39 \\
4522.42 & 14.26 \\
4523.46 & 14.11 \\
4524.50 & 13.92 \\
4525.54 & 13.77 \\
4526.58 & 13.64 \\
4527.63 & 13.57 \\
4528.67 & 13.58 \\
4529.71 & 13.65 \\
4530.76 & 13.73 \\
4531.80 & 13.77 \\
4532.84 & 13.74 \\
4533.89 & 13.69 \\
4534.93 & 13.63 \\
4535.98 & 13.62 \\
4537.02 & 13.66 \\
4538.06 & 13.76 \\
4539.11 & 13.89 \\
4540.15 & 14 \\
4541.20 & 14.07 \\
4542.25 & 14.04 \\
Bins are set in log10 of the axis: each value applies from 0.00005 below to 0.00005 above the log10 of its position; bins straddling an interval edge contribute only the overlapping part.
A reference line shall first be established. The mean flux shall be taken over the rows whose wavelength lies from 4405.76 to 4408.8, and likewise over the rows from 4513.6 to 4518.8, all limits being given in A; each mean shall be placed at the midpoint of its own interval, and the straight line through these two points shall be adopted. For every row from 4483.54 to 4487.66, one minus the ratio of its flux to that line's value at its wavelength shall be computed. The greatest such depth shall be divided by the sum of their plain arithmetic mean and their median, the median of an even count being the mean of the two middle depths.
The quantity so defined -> 0.78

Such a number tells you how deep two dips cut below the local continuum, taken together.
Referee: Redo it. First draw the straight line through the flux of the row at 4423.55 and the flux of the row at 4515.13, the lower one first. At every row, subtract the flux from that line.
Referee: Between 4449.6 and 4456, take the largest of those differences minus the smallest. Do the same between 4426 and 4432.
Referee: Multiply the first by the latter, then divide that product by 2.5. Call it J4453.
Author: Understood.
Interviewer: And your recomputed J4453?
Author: 0.14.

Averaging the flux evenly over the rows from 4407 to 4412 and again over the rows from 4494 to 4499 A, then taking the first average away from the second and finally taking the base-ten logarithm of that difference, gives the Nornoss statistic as -0.24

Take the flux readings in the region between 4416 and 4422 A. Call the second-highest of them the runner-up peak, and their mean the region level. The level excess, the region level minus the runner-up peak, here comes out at -0.48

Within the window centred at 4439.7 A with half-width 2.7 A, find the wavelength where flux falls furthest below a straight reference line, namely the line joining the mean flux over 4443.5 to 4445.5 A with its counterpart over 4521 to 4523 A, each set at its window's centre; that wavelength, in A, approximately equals 4437.83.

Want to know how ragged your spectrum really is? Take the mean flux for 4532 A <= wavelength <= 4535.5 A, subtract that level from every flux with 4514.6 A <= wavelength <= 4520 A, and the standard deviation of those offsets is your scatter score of 0.04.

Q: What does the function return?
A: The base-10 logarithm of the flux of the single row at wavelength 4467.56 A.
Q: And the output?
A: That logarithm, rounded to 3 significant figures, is 1.14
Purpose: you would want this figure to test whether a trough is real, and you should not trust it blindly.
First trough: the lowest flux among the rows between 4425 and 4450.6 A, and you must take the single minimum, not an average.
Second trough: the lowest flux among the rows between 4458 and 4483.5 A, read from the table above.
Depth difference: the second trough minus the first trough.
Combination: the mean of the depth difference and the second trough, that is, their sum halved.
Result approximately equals 6.75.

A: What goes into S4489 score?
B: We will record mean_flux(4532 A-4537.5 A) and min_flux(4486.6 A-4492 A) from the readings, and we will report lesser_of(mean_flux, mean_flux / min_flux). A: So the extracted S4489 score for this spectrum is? 0.97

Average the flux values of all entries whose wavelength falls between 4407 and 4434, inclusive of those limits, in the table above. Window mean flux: 13.8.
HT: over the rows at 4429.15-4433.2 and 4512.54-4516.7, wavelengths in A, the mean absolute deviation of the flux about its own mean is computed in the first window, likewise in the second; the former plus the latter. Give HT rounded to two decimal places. 0.22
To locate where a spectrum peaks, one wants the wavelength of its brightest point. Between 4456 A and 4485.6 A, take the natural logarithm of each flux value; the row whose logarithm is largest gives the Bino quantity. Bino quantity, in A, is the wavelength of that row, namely 4473.74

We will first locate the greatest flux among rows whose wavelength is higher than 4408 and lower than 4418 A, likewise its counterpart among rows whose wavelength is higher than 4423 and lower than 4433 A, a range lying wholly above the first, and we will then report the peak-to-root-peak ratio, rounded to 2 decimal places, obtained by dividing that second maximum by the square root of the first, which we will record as 3.96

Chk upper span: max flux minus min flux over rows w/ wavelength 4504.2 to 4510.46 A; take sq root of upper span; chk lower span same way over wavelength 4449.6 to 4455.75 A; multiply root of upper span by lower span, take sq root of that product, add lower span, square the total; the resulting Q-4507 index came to 1.5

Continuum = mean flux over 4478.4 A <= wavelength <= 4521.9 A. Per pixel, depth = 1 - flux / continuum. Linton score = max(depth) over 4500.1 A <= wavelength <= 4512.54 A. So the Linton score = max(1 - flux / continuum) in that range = 0.013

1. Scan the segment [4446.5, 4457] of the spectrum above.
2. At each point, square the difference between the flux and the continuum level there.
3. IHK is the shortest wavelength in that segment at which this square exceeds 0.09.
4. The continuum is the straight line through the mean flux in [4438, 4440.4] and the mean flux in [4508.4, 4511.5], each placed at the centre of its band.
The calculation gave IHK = 4447.04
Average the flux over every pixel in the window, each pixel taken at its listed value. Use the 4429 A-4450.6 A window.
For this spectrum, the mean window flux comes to 13.8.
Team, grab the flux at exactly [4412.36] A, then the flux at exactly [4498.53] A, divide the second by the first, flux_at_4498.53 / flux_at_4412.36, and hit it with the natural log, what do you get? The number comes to 0.034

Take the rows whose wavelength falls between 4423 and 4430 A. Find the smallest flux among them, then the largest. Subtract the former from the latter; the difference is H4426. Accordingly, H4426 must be 0.86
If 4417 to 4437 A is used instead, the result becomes 1.57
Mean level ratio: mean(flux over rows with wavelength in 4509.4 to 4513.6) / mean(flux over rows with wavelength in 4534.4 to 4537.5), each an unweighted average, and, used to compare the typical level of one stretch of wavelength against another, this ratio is 1.04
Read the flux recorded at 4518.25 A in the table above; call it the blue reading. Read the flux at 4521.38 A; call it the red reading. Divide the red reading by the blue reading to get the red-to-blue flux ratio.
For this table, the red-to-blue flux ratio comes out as 0.98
